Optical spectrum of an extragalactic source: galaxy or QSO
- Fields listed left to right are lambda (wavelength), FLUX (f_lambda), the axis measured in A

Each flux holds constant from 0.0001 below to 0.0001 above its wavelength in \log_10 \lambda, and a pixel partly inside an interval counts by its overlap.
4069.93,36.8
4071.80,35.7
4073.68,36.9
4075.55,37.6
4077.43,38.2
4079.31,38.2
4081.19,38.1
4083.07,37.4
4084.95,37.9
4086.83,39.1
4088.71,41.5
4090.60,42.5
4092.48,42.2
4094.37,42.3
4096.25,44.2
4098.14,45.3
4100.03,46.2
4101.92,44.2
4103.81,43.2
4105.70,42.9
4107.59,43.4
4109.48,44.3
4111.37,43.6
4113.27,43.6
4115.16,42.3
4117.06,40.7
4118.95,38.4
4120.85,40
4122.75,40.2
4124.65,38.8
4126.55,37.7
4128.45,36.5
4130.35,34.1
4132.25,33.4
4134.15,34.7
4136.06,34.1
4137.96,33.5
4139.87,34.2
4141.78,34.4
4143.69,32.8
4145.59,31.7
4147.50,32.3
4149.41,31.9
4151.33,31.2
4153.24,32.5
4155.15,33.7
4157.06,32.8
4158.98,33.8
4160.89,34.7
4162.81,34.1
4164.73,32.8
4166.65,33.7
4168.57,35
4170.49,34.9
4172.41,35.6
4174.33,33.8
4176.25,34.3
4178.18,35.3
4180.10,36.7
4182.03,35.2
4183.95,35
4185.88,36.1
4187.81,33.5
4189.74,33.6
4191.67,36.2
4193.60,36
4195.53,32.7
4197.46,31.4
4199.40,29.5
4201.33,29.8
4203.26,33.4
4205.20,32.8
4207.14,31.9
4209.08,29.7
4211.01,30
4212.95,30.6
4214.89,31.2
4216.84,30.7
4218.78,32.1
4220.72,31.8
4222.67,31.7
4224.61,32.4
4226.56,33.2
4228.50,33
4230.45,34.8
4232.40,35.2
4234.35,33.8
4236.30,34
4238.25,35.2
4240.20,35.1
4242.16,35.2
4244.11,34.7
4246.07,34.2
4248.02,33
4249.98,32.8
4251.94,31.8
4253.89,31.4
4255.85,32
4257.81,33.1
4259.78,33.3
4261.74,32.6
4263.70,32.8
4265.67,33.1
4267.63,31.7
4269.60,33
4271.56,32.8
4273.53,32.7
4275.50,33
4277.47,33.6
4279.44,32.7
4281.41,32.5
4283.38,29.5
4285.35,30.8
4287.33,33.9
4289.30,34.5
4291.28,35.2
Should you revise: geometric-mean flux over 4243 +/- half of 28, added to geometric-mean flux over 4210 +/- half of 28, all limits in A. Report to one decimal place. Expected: 64.9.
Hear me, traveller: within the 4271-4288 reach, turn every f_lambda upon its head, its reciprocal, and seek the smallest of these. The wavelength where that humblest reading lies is 4287.33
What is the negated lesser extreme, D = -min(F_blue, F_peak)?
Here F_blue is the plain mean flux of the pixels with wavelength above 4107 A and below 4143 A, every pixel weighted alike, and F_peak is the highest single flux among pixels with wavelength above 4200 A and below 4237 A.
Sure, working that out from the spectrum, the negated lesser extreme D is -35.2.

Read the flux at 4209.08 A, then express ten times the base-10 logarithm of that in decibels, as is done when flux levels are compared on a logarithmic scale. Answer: 14.7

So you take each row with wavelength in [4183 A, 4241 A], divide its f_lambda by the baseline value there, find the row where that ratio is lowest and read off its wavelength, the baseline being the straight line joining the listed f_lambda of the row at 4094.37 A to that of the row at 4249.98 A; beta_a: 4199.40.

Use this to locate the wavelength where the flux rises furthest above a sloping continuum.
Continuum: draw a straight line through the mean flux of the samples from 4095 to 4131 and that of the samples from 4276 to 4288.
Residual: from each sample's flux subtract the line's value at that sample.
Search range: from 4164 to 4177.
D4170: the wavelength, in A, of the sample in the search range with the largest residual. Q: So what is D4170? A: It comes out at 4172.41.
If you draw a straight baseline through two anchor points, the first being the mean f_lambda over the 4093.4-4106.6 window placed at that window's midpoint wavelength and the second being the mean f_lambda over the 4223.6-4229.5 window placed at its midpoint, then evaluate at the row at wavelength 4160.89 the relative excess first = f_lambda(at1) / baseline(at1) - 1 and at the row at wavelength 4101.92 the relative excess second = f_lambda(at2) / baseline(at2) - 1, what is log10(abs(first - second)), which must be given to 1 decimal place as -1.0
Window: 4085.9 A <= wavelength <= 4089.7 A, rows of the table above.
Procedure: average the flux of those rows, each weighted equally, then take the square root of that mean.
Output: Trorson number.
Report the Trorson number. 6.35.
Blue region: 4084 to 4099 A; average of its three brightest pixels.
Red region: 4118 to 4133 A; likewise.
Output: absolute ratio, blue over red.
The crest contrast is 1.11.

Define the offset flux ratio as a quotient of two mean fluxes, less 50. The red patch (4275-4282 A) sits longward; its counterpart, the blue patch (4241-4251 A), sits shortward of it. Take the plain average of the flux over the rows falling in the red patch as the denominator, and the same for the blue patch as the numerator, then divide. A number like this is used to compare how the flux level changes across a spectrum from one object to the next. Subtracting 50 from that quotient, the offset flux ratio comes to -49.0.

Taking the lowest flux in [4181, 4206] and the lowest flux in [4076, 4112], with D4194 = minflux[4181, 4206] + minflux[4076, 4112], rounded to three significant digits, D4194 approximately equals 66.9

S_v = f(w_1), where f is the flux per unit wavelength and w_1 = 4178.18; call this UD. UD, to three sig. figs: 35.3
